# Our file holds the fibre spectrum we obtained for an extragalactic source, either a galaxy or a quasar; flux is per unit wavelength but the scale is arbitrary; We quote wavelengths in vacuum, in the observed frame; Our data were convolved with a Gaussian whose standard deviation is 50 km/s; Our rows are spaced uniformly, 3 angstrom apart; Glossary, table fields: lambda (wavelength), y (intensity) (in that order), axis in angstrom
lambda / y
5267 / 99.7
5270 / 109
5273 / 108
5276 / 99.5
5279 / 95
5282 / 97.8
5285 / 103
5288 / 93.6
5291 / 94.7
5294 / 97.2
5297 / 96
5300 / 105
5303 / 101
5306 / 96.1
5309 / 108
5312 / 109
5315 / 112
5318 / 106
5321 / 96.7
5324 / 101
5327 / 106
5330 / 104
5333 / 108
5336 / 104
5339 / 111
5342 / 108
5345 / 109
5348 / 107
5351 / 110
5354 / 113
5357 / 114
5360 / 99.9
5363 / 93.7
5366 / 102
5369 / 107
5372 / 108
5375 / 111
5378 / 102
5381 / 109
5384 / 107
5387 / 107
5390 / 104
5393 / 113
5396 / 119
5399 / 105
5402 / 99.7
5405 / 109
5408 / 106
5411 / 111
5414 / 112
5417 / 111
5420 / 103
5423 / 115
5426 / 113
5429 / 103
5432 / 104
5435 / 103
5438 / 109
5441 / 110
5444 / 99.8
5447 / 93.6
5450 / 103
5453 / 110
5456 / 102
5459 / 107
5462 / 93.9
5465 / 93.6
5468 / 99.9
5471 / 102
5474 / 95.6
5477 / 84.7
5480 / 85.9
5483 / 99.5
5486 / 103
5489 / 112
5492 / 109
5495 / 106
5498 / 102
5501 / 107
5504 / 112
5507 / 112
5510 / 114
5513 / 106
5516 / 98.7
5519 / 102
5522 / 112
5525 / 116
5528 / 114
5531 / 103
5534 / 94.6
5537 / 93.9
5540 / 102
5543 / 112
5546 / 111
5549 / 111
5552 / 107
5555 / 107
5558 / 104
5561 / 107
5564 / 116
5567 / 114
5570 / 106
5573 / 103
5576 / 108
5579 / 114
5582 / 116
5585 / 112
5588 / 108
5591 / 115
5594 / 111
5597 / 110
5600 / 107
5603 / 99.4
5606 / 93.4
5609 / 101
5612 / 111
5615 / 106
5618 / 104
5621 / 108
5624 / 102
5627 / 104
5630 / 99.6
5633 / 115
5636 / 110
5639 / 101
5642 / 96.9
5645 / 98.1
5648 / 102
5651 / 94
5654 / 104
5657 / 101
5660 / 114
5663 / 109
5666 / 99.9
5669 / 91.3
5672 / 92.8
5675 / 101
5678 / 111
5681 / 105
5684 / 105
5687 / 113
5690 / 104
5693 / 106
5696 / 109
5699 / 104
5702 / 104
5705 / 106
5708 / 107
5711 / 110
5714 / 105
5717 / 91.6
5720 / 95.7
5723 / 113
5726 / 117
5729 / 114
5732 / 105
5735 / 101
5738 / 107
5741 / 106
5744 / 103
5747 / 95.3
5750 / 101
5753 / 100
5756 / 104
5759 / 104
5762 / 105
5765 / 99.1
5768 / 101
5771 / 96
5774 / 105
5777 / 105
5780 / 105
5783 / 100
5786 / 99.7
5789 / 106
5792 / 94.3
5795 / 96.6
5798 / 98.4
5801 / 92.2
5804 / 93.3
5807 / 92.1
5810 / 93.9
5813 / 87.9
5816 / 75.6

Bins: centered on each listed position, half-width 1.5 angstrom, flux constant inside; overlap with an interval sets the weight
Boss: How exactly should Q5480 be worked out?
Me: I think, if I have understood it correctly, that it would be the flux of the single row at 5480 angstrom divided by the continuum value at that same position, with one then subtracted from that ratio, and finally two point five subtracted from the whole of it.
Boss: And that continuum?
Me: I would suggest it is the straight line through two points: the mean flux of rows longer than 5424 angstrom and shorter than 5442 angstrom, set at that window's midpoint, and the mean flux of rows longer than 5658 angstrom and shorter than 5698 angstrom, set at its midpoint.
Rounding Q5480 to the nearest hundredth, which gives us -2.69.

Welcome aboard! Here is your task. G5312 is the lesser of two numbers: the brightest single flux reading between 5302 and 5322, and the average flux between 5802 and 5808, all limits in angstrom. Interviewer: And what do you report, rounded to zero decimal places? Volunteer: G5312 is 93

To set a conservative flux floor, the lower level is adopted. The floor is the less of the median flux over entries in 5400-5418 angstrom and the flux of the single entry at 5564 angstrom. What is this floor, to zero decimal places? 110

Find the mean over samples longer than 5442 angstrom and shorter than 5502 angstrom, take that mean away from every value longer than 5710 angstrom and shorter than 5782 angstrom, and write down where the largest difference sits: 5726 angstrom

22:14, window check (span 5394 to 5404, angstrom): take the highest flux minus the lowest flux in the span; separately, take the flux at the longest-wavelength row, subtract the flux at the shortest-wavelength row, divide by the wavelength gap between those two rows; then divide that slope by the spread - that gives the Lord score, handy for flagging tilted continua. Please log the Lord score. -0.17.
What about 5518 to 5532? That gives 0.01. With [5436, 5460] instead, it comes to -0.01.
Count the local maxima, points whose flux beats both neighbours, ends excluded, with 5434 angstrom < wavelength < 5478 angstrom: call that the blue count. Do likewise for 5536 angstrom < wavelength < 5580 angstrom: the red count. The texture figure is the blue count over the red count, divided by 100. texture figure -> 0.0200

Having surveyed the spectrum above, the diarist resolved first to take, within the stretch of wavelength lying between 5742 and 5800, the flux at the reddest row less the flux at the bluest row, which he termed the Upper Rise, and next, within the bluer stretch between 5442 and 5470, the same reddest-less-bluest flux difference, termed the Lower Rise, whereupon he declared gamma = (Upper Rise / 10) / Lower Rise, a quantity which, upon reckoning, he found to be -4.60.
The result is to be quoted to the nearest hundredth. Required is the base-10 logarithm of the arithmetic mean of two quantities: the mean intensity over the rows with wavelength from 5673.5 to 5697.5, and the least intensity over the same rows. 2.02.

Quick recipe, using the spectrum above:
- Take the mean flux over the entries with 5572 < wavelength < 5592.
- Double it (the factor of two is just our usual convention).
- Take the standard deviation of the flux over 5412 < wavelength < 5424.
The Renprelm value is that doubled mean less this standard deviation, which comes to 217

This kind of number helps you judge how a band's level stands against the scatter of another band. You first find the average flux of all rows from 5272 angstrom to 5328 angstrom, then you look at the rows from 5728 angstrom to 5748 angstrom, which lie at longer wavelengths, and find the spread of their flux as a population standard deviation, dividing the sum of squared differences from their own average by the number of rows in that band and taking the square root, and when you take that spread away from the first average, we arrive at 96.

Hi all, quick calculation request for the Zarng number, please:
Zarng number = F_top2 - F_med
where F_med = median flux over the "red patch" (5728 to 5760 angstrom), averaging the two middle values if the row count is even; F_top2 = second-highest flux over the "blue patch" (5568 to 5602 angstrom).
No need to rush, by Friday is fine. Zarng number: 11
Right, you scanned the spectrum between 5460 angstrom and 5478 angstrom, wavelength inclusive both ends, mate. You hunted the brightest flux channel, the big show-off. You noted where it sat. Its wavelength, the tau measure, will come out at 5471 angstrom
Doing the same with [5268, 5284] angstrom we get 5270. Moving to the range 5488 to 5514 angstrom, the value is 5510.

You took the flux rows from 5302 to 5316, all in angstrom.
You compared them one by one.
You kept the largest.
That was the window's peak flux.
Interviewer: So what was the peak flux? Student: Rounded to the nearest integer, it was 112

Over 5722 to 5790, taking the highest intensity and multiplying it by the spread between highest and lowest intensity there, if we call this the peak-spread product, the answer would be 2539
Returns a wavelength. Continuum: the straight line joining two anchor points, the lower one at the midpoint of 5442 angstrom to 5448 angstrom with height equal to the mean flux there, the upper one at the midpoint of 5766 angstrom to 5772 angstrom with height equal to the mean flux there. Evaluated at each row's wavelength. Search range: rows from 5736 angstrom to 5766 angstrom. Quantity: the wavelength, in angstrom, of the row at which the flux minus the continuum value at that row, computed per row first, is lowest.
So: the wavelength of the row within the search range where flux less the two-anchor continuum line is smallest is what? 5747 angstrom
